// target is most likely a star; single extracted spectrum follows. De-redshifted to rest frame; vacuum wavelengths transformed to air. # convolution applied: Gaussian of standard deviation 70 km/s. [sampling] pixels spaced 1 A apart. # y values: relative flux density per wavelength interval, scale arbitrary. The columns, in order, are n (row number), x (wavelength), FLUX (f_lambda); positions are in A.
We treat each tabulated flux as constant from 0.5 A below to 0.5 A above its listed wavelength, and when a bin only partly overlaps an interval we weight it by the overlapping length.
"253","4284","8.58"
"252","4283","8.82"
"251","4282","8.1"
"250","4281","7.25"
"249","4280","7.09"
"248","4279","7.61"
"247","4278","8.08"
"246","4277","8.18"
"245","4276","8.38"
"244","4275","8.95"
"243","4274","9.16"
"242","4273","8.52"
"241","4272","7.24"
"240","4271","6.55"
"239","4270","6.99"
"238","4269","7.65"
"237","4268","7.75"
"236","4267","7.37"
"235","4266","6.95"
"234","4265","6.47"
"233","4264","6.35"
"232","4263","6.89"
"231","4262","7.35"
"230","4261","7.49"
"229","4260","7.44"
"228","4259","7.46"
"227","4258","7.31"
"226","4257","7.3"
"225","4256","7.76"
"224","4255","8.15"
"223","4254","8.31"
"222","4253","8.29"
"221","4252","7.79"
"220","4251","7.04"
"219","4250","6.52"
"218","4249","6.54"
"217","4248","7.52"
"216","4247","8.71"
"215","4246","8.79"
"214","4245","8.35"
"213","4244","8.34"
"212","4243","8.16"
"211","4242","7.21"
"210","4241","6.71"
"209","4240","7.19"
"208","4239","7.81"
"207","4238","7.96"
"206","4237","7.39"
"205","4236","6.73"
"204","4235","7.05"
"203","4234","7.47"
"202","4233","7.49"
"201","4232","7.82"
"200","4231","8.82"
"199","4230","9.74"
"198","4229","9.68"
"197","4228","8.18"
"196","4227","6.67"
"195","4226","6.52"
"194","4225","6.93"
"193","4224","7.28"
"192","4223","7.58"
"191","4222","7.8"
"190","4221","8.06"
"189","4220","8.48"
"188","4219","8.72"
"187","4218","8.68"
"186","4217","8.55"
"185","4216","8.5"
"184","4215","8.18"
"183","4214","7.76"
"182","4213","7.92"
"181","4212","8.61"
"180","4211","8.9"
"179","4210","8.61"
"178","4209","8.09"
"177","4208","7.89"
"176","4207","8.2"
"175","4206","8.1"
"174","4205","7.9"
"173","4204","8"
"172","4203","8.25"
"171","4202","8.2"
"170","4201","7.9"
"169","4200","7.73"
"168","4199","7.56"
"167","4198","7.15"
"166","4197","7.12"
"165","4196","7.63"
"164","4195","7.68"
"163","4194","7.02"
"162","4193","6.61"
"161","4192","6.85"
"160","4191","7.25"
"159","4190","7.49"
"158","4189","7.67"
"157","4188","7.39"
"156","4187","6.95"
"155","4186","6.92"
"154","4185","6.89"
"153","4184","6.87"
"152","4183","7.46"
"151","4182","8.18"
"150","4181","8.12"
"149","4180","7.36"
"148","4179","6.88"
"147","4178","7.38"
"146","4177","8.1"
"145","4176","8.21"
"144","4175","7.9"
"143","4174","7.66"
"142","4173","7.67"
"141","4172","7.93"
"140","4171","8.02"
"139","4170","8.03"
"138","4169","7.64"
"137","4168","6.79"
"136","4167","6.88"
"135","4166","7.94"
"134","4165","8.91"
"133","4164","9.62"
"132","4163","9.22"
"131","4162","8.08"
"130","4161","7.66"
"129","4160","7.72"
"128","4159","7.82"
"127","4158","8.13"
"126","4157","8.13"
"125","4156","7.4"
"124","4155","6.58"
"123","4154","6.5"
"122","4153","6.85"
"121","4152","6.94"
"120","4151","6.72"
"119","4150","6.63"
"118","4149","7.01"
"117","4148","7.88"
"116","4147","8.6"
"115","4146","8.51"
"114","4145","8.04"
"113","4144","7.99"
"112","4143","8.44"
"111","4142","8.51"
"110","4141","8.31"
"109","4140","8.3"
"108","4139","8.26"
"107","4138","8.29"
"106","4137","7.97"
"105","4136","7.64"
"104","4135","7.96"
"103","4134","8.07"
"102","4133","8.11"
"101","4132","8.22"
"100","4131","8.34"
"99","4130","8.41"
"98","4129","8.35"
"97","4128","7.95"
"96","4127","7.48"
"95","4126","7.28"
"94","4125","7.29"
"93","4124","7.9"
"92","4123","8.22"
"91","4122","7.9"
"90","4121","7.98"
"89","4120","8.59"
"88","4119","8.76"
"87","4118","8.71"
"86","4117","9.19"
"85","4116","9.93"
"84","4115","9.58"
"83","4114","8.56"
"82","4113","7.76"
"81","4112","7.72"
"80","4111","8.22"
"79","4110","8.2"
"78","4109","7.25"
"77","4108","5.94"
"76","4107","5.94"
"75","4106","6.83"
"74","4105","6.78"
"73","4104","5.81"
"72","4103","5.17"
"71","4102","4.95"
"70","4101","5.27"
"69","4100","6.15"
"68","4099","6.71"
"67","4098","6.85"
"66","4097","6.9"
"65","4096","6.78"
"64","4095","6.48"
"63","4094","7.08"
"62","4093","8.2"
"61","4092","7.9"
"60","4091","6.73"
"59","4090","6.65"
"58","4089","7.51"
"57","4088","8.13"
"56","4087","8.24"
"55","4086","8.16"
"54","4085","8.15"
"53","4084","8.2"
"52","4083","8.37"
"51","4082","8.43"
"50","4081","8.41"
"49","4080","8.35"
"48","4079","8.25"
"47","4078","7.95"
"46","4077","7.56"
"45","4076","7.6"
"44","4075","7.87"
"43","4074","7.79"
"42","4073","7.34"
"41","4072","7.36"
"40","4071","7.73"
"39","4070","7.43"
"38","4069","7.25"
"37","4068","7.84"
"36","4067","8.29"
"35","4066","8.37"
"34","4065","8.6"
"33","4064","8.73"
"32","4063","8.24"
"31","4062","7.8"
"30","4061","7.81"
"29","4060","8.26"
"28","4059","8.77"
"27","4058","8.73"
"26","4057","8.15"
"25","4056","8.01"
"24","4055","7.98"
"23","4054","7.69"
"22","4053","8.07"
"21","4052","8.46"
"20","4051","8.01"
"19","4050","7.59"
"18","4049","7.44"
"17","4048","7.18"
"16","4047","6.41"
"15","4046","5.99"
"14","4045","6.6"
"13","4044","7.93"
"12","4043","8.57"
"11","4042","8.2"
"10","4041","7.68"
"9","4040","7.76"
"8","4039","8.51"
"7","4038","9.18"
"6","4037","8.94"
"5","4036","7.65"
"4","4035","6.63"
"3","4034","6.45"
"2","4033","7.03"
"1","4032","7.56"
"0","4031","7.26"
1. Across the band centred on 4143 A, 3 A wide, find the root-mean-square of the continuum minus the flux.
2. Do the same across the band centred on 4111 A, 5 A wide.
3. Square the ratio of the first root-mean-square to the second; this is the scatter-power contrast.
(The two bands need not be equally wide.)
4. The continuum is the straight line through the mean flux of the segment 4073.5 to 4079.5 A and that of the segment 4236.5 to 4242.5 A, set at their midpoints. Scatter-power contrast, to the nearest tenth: 3.6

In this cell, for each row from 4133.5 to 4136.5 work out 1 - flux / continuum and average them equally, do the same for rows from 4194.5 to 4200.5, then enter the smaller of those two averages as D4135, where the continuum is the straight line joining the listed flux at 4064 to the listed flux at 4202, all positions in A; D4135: 0.067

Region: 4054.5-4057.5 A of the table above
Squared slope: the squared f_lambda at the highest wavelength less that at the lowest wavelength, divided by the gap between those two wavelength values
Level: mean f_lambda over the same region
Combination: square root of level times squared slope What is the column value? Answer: 3.3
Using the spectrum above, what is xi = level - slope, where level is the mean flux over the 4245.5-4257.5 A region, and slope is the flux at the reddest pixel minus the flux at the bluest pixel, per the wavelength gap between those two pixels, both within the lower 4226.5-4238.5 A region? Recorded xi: 7.61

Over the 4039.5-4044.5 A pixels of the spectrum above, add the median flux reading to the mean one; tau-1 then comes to 16.0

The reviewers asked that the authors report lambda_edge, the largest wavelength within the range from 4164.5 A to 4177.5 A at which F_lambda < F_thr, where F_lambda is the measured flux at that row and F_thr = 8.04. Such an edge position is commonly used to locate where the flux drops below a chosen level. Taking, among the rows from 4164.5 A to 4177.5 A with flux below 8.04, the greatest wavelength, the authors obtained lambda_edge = 4175 A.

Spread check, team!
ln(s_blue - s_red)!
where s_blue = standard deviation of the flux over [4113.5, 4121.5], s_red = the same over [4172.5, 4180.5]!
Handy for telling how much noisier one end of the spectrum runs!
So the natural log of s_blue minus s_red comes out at -1.7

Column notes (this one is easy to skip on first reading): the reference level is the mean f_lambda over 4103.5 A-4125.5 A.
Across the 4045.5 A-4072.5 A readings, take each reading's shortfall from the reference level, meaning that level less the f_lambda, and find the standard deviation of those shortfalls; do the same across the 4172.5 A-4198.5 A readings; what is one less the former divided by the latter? -0.43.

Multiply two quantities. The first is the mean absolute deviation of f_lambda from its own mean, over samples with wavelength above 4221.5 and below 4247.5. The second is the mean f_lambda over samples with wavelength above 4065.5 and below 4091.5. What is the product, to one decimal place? 5.4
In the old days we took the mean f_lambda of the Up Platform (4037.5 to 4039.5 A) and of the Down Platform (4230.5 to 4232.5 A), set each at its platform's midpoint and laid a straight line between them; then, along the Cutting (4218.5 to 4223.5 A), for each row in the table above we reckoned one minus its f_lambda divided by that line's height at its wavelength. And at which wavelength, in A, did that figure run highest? 4223 A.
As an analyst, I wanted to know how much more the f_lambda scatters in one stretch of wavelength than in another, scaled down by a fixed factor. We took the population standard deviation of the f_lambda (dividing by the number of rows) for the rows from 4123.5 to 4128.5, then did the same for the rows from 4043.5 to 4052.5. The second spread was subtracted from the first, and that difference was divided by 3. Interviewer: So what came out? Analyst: -0.16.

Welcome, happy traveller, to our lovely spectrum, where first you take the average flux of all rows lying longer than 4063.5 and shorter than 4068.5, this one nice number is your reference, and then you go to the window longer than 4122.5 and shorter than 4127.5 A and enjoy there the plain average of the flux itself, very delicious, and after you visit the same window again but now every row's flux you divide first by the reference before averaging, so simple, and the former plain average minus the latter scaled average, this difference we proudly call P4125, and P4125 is 6.7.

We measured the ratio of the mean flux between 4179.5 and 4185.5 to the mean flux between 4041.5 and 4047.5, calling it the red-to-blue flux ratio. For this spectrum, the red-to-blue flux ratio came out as 1.03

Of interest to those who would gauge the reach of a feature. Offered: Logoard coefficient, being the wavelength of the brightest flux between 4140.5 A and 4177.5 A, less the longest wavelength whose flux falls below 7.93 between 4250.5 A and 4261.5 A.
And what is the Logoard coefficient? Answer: -97 A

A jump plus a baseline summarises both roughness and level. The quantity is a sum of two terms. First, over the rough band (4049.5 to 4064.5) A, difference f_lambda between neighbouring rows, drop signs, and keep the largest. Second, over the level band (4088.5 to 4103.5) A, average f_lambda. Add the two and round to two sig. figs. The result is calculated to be 7.2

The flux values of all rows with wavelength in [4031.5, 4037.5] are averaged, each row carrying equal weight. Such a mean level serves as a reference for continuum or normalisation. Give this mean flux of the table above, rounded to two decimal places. 7.38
